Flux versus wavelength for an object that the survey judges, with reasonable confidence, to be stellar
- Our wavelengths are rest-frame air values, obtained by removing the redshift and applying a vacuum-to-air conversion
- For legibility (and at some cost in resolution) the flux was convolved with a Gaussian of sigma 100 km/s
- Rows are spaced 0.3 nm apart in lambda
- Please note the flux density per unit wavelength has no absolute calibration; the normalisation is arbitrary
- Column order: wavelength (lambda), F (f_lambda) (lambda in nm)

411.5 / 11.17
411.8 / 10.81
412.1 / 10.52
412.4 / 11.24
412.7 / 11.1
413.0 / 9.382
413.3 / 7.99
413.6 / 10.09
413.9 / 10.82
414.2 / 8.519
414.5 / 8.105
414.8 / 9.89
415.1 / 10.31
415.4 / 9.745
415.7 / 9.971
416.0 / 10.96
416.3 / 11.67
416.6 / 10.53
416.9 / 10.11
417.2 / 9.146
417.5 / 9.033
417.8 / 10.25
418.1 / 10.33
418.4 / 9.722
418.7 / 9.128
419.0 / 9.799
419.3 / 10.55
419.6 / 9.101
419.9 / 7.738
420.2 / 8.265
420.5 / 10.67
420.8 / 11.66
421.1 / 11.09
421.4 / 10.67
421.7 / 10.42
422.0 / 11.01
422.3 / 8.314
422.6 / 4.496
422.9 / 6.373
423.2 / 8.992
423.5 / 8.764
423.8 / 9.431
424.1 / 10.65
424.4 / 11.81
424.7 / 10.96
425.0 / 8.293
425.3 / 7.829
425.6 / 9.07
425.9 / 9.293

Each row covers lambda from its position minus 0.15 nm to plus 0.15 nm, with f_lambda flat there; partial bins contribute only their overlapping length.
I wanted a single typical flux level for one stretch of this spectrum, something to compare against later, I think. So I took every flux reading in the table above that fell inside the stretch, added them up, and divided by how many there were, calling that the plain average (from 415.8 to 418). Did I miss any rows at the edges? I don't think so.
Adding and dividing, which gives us 10.24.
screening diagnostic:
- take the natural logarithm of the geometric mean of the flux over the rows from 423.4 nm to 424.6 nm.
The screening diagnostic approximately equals 2.31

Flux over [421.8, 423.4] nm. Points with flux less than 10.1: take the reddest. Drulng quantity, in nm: 423.2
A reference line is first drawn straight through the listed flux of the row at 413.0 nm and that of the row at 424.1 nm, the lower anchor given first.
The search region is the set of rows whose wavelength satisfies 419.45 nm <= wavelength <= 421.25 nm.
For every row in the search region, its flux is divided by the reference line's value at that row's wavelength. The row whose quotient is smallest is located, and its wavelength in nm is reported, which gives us 419.9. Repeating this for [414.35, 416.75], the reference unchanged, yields 414.5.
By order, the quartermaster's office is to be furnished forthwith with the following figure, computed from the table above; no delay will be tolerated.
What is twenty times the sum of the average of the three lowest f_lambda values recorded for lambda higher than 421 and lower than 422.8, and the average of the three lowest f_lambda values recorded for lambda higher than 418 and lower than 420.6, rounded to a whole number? 322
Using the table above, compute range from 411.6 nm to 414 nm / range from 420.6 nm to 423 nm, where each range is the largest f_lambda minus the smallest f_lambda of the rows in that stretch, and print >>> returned 0.5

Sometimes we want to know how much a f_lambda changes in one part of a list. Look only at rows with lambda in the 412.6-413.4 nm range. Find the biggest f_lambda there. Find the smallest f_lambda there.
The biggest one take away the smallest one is 3.1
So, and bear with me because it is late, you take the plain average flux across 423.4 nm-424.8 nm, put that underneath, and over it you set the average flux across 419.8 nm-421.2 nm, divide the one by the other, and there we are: 0.96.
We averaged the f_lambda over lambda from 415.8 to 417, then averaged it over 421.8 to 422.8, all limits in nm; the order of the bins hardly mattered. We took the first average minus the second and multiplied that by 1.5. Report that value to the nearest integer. 4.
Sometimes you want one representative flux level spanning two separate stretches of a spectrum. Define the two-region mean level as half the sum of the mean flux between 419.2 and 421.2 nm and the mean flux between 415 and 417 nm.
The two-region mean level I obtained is 10.2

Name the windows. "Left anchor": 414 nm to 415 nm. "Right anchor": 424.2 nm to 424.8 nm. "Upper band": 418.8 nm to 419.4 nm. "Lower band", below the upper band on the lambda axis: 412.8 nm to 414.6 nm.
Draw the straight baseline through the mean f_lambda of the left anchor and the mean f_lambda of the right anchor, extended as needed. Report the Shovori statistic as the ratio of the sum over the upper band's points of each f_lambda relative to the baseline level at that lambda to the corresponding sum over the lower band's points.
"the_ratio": 0.32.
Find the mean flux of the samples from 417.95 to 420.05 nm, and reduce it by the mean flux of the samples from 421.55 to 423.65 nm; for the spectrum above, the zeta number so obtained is 1.1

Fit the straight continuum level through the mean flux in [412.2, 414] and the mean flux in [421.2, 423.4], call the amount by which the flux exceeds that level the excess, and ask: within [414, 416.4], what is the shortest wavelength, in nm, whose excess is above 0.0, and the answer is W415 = 414.8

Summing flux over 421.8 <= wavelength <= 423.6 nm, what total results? 48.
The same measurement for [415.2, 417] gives 63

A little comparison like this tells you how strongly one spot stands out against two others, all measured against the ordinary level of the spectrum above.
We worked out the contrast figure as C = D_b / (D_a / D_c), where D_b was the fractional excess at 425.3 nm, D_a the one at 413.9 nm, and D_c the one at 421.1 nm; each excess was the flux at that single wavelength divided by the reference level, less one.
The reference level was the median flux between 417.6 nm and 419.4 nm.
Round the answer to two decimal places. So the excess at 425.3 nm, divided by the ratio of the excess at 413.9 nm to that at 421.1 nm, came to -0.29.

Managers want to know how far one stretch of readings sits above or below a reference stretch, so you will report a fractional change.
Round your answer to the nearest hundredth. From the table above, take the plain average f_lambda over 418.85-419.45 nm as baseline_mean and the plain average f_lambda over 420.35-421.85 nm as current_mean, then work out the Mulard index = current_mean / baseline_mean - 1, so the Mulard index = 0.07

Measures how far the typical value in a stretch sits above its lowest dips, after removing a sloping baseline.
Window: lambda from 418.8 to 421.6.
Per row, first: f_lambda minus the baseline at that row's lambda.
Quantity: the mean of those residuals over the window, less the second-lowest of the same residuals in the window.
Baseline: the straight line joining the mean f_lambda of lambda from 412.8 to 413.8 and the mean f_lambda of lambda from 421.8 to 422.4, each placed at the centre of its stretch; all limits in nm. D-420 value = 1.7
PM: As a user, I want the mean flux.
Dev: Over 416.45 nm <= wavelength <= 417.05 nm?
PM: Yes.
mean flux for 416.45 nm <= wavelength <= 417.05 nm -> 10.3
